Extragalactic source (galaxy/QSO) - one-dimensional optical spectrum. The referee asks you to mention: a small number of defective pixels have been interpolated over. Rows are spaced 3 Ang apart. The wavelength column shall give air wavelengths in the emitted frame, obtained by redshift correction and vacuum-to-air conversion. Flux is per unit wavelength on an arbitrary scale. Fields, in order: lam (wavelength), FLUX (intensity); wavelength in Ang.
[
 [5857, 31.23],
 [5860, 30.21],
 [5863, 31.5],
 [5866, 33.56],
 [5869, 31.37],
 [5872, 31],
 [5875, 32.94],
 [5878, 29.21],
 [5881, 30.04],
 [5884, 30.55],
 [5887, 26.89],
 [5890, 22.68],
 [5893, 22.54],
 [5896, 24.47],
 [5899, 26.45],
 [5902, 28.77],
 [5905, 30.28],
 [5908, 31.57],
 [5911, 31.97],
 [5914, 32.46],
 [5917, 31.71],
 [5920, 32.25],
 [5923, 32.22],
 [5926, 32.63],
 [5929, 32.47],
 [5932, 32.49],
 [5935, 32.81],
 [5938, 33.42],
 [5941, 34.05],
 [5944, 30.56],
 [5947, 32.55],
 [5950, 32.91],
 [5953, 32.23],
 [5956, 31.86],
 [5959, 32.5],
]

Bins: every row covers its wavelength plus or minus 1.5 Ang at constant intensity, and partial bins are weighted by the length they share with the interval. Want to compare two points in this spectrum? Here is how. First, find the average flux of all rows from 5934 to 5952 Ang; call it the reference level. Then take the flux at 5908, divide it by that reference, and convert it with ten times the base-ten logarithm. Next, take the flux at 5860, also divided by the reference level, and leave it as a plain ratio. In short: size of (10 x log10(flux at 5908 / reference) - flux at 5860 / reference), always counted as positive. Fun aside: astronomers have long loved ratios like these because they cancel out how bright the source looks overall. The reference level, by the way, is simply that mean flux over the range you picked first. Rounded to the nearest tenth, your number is 1.1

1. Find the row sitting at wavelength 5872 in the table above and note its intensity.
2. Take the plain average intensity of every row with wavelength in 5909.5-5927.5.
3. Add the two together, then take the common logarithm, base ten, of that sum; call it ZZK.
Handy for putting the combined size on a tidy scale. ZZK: 1.80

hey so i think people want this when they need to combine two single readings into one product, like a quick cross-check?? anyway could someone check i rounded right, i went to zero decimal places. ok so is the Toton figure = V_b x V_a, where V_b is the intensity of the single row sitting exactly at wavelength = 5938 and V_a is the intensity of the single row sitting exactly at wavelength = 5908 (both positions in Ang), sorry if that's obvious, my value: 1055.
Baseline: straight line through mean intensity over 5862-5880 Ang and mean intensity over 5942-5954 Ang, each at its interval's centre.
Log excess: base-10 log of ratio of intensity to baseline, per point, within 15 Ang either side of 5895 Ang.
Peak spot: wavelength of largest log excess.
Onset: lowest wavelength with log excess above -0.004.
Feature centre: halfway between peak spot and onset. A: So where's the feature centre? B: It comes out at 5908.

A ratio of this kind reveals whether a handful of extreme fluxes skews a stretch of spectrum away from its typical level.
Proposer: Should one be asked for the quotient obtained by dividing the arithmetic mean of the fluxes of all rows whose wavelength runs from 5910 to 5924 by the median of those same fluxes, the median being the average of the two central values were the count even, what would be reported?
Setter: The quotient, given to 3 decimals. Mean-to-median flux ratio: 0.997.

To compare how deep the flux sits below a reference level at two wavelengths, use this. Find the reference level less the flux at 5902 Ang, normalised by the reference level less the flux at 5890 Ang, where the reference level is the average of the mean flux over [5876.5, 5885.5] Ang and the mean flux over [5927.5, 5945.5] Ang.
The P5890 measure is 0.29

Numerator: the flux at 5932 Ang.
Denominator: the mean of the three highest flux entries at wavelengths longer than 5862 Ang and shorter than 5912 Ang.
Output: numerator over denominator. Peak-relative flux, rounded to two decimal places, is 0.99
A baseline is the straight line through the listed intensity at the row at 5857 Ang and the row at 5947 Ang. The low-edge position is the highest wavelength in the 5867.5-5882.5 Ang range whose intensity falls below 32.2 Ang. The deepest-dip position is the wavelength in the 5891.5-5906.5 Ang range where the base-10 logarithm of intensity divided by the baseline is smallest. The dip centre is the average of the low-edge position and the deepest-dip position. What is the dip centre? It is 5887.0 Ang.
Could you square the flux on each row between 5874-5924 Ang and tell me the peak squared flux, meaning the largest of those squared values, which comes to 1085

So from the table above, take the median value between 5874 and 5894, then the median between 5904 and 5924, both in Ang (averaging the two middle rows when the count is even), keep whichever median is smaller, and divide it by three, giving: 9.7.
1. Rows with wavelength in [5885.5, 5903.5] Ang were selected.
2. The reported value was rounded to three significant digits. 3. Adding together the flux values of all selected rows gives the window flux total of 152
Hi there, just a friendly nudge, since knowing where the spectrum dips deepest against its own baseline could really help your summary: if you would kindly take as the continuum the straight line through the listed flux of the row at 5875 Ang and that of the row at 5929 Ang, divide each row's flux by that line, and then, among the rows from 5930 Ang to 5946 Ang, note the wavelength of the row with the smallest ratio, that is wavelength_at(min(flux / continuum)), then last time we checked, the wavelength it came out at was 5944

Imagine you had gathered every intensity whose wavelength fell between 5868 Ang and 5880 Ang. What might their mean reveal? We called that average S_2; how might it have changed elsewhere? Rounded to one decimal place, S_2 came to 31.1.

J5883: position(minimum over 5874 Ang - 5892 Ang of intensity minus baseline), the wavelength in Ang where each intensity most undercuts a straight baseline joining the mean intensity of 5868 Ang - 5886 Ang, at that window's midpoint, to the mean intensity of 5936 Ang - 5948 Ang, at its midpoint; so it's 5890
